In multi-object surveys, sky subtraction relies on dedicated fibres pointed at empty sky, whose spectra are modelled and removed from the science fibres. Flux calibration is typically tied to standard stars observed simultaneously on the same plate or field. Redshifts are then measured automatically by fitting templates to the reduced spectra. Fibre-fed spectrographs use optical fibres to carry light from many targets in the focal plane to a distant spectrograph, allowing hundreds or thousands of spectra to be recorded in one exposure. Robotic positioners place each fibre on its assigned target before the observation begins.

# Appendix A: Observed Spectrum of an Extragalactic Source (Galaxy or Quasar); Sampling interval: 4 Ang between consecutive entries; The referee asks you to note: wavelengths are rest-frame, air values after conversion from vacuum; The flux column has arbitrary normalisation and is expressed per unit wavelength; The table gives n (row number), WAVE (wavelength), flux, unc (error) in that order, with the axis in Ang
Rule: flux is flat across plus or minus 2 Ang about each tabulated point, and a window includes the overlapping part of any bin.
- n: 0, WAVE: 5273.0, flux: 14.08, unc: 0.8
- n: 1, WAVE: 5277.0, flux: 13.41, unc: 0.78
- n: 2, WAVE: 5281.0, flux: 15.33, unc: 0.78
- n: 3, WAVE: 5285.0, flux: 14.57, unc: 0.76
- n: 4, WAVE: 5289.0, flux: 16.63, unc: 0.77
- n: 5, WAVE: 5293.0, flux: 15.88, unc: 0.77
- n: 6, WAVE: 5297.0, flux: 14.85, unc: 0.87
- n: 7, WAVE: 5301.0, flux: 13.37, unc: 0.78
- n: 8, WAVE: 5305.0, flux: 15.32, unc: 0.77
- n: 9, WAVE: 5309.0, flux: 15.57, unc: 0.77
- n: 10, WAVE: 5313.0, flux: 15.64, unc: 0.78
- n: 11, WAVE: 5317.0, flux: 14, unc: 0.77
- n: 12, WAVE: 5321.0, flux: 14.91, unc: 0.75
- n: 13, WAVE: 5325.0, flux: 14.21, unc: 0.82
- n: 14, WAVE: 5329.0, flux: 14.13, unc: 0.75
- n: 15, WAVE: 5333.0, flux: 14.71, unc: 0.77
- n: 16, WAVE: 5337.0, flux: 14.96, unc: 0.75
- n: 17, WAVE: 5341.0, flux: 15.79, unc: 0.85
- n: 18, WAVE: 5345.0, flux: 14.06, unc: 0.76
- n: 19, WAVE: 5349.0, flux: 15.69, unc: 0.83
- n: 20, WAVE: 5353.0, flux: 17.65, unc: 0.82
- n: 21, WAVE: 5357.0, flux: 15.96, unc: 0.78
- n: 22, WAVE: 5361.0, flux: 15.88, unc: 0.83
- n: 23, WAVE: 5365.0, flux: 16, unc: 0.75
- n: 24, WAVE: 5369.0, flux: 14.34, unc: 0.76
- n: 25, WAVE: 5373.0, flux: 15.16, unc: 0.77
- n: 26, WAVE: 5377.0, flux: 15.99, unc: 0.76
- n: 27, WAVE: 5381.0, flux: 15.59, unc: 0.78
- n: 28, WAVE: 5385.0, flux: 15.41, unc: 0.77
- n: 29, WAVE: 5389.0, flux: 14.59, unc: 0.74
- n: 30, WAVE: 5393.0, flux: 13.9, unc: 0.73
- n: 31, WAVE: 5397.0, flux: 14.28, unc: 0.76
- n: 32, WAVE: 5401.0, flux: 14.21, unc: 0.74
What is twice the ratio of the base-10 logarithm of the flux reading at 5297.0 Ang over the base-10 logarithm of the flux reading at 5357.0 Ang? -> 1.95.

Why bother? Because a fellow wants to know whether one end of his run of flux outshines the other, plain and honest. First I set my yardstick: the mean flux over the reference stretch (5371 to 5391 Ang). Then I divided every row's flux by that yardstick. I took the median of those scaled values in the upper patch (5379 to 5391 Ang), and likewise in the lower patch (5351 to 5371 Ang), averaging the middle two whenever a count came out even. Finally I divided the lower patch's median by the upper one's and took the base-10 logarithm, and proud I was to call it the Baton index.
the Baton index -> 0.015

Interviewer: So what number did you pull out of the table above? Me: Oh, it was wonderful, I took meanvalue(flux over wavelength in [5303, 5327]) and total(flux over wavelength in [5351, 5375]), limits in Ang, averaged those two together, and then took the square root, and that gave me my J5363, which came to 7.41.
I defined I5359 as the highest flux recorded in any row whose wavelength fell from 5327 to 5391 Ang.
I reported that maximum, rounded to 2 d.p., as 17.65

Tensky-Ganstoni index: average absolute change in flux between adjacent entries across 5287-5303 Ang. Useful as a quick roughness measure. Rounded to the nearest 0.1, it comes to 1.1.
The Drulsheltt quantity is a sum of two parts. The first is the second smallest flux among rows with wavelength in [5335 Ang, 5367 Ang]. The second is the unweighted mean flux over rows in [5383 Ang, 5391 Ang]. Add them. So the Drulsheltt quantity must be 30.0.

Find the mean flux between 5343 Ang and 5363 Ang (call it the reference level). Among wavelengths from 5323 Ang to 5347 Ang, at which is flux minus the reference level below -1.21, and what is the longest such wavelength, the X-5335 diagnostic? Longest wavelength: 5345.0 Ang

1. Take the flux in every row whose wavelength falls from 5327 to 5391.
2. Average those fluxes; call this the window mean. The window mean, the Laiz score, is 15.4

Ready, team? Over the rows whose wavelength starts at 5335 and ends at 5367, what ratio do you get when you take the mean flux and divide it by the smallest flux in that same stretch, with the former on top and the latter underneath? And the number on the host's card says 1.12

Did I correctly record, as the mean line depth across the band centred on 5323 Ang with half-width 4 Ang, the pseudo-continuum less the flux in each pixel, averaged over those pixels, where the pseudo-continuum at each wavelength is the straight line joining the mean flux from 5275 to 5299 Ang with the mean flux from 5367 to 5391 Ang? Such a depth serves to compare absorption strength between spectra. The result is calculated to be 0.6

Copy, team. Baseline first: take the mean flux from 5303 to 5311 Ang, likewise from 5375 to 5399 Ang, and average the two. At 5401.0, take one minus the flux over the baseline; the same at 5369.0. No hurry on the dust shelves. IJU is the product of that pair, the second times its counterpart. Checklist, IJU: 0.004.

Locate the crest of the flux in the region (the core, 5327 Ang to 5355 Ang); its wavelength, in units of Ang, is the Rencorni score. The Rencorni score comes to 5353.0 Ang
